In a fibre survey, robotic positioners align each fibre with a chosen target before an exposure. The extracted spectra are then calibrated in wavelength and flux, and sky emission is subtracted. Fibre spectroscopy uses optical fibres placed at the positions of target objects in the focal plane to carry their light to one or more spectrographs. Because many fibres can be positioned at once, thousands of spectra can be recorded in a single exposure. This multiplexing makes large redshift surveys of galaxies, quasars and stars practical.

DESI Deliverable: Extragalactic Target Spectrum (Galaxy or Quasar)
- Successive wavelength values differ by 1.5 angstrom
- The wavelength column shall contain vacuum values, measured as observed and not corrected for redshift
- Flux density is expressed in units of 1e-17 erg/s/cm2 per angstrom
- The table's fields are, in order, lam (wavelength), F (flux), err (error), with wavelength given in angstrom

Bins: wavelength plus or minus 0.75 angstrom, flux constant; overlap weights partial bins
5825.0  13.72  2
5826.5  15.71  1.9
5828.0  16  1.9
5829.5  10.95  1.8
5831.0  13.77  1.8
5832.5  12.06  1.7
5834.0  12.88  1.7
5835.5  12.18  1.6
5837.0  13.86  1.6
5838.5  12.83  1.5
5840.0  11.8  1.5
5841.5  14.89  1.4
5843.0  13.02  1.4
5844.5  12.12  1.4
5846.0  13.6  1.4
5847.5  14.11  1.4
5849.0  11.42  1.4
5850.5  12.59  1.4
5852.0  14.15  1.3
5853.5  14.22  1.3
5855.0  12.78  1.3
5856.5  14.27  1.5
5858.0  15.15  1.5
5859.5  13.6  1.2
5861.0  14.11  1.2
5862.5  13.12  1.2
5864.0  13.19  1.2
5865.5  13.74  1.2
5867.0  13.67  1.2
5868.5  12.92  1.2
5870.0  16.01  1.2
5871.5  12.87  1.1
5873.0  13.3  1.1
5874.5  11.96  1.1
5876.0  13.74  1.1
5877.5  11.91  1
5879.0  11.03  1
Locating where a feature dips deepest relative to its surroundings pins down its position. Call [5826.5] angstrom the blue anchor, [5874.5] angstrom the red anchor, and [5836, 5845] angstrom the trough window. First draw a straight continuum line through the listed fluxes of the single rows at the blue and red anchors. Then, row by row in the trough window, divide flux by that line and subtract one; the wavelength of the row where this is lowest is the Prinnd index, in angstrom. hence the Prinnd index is 5840.0 angstrom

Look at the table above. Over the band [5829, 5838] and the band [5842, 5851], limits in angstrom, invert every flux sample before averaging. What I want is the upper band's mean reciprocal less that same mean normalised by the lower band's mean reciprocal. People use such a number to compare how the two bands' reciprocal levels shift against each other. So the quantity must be -0.905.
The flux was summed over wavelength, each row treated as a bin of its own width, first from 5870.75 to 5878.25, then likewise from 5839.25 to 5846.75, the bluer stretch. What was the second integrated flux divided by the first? 1.03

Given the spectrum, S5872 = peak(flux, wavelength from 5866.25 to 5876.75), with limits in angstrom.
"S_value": 16.01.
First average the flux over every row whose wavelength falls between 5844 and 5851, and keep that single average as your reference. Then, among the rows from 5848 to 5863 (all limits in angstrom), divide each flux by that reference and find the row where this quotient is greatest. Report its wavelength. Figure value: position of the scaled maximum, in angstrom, 5858.0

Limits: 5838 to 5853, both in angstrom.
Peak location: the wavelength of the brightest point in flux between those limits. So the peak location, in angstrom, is 5841.5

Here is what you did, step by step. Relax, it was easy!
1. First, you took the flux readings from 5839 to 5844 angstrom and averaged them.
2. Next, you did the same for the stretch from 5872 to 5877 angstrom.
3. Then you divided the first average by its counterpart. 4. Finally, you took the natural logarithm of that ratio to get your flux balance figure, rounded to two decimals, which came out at 0.02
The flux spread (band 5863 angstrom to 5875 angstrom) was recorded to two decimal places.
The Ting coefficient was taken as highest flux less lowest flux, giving 4.05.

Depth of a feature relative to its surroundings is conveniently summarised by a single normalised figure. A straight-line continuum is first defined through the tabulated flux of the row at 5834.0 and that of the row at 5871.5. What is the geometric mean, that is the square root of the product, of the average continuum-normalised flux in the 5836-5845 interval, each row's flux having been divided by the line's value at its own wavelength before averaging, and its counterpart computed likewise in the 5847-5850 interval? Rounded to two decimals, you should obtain 1.00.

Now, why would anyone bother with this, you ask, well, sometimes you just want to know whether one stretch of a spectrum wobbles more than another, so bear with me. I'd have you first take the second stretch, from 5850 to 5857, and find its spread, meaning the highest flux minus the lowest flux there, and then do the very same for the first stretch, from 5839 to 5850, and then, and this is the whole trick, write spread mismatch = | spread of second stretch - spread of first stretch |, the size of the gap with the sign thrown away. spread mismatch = 1.8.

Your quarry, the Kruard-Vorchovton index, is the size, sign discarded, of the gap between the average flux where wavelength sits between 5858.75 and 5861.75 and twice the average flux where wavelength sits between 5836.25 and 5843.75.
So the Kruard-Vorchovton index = 12.7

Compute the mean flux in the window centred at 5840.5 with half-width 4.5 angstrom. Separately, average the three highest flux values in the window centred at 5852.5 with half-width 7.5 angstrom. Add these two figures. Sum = 27.6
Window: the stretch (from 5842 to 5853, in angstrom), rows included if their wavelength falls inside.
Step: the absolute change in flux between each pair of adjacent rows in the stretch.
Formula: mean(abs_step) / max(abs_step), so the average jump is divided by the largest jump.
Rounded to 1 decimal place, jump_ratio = 0.5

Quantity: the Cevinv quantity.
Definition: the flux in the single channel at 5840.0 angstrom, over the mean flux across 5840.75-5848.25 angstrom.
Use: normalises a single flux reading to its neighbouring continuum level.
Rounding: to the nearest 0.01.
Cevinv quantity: 0.87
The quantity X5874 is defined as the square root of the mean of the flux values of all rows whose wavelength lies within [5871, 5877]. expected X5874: 3.60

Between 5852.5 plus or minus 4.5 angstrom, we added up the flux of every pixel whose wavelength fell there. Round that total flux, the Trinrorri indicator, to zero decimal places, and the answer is 79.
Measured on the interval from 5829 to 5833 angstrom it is 37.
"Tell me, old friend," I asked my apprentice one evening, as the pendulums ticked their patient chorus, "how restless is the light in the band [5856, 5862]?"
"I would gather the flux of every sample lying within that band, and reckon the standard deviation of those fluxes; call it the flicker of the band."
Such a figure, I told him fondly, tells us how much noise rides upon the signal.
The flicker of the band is 0.6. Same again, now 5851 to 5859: 0.8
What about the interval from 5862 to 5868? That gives 0.3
